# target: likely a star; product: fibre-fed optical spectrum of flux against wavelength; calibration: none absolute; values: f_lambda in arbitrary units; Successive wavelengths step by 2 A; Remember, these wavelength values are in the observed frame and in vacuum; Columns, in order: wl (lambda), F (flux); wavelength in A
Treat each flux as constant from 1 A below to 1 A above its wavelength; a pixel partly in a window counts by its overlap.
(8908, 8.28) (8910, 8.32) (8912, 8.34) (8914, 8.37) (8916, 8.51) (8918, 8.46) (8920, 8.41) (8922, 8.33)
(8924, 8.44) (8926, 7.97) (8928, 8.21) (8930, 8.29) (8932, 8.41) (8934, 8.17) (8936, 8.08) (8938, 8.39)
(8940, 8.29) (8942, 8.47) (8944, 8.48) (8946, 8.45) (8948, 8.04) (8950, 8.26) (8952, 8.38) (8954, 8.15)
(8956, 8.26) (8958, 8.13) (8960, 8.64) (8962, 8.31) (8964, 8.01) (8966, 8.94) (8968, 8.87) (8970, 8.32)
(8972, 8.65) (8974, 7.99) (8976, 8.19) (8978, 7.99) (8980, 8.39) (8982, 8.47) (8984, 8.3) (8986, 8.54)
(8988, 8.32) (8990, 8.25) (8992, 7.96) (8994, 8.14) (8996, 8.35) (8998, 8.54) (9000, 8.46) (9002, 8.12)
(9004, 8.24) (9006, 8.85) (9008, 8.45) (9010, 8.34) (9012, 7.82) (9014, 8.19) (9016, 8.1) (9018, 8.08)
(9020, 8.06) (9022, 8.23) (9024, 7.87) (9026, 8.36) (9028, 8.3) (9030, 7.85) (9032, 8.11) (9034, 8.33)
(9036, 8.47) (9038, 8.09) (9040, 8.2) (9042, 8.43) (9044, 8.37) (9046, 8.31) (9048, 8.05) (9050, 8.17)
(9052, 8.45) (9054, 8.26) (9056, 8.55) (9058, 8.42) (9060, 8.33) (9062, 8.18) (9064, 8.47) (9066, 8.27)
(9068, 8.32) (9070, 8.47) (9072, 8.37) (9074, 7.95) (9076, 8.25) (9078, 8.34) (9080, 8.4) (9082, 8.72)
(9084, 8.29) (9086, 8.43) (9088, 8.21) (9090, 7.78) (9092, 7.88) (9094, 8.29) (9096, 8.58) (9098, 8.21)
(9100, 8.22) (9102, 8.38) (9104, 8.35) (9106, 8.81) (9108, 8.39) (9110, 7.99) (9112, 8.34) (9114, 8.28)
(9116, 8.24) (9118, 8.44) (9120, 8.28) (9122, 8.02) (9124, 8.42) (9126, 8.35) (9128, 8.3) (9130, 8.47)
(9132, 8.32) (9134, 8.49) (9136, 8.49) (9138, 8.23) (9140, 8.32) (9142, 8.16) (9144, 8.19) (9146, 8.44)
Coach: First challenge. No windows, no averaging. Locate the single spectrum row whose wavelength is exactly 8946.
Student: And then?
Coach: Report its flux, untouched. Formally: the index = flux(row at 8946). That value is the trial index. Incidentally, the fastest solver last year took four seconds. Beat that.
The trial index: 8.45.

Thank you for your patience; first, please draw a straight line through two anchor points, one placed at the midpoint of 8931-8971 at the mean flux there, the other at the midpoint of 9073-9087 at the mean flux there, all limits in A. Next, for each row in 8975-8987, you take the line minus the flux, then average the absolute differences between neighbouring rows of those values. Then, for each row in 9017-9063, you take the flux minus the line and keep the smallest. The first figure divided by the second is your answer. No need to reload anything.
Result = -0.44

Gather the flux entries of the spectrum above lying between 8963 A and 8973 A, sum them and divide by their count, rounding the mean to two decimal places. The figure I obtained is 8.56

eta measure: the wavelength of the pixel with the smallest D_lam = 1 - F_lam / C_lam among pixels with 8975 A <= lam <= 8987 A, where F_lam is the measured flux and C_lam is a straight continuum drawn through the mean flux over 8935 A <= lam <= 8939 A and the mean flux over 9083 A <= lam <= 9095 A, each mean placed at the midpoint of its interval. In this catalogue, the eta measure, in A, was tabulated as 8986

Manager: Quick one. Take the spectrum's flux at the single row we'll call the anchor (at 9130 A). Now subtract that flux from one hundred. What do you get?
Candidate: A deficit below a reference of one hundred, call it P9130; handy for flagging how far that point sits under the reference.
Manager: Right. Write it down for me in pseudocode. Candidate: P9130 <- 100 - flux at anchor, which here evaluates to 91.5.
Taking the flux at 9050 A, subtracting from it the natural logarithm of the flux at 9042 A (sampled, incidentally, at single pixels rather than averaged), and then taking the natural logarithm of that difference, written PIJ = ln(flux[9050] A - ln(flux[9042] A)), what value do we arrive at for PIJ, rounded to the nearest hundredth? 1.80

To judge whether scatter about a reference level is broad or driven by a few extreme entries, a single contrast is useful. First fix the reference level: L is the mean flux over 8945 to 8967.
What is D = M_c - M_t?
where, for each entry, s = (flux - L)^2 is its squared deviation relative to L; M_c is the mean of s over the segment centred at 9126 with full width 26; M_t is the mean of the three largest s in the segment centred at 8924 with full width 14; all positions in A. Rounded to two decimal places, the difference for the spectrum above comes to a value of -0.04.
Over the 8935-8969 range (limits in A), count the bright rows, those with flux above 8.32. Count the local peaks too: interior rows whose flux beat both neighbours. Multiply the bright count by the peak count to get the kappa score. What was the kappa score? 48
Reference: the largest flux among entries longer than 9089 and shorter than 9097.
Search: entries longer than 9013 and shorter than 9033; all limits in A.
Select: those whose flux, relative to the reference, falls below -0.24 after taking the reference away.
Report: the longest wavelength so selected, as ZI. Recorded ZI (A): 9032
